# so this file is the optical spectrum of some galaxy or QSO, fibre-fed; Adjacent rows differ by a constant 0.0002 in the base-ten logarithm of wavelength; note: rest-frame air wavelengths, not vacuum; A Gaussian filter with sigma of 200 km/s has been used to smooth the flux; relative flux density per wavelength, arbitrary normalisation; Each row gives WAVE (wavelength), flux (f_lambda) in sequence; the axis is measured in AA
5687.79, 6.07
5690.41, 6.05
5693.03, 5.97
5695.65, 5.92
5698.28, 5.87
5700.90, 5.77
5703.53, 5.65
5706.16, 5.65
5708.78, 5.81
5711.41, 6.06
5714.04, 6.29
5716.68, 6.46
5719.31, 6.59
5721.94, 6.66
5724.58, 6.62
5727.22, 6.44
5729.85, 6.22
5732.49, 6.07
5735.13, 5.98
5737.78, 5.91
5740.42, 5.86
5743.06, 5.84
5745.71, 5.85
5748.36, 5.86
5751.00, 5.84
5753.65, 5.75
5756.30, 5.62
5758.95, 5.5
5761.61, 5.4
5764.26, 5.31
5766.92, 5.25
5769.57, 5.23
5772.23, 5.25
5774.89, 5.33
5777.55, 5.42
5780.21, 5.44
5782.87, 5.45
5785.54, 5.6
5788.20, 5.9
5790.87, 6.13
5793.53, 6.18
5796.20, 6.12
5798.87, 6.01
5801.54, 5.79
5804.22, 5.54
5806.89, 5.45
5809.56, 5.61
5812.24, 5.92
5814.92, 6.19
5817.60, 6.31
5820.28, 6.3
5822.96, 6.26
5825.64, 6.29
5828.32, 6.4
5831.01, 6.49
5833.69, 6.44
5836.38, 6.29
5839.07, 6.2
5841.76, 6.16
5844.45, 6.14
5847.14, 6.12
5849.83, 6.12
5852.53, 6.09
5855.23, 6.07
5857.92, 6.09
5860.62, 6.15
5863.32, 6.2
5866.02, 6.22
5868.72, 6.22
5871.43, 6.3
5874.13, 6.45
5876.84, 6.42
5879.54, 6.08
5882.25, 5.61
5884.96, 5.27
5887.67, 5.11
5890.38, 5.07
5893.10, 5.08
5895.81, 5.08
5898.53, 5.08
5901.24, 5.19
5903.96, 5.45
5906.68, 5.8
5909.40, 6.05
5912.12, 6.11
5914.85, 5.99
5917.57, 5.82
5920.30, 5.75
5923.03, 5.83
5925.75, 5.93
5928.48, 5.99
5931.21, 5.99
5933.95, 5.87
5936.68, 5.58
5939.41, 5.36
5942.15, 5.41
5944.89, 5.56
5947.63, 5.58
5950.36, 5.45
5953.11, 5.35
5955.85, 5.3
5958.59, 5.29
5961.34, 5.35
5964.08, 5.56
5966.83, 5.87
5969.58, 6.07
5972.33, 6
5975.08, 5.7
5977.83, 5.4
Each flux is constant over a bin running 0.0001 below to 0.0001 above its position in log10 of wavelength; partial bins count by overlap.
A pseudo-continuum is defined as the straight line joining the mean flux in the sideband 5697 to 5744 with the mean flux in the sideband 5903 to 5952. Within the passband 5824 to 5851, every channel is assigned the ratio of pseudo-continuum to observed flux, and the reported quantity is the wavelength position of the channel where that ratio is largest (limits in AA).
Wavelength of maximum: 5847.14 AA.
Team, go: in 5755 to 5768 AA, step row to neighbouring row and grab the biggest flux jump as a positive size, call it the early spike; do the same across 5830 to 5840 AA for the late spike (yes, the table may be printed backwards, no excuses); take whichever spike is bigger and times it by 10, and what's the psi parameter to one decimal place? 1.5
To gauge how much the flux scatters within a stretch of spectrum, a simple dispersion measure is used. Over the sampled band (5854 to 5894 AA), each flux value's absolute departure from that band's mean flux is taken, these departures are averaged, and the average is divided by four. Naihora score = 0.11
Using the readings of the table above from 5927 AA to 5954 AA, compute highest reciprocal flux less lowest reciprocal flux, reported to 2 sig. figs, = 0.020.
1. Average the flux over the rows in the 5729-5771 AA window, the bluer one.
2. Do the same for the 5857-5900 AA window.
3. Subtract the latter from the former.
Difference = -0.06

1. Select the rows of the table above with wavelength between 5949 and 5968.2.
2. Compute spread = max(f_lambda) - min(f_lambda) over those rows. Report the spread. 0.58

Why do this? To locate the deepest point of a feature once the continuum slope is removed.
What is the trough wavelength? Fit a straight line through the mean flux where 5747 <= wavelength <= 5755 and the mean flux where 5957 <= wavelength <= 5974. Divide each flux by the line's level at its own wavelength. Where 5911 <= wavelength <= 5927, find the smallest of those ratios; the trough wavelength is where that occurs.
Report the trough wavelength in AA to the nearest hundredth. 5920.30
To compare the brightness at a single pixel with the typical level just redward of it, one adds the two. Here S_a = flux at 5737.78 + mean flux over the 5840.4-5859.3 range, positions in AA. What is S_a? 12.0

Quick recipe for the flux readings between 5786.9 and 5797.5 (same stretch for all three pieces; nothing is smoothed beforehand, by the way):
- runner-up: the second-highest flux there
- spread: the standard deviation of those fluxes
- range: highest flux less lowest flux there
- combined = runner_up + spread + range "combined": 6.5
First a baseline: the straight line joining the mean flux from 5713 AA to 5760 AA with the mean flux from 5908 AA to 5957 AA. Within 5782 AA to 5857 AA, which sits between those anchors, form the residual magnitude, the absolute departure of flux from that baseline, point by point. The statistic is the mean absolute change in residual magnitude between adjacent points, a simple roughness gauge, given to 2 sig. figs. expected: 0.10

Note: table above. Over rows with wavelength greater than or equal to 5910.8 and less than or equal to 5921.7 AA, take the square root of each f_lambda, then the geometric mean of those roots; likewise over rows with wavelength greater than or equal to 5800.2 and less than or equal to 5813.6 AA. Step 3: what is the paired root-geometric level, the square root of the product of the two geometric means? 2.41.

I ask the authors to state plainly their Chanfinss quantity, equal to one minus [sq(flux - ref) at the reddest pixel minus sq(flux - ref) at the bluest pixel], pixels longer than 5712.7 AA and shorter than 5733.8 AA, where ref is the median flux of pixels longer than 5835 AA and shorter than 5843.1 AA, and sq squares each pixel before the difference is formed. 0.99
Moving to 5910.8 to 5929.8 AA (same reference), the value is 0.96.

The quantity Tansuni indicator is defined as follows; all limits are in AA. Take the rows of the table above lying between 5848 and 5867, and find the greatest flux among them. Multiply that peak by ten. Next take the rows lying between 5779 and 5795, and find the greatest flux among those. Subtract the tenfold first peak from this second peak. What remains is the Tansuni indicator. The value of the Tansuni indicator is -56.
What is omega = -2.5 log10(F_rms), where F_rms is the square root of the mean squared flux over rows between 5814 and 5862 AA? -1.99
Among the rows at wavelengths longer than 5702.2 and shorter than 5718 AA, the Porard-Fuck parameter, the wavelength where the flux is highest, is 5716.68 AA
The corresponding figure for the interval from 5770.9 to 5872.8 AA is 5831.01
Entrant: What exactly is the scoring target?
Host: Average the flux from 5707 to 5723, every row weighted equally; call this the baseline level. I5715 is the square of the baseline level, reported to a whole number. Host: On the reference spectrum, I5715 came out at 40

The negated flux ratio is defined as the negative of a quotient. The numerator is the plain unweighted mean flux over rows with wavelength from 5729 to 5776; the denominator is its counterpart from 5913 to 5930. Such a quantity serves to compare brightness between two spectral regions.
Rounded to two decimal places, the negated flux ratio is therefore -0.96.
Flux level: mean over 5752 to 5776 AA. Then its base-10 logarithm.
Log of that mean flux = 0.733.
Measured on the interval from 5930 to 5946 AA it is 0.750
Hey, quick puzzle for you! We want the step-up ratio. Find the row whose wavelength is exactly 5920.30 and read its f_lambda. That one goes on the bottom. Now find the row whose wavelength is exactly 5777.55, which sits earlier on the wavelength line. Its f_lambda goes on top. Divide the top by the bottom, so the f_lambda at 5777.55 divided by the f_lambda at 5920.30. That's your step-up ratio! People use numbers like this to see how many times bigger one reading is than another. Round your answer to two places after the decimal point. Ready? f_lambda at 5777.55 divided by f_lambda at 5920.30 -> 0.94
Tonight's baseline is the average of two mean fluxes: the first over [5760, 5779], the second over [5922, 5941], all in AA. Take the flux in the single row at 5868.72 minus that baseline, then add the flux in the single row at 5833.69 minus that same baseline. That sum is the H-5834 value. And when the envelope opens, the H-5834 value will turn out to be 1.6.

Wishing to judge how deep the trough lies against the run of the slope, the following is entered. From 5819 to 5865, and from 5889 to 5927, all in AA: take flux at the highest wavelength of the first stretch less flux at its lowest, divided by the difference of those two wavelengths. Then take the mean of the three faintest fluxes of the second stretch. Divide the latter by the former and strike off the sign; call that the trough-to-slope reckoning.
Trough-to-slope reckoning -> 2185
